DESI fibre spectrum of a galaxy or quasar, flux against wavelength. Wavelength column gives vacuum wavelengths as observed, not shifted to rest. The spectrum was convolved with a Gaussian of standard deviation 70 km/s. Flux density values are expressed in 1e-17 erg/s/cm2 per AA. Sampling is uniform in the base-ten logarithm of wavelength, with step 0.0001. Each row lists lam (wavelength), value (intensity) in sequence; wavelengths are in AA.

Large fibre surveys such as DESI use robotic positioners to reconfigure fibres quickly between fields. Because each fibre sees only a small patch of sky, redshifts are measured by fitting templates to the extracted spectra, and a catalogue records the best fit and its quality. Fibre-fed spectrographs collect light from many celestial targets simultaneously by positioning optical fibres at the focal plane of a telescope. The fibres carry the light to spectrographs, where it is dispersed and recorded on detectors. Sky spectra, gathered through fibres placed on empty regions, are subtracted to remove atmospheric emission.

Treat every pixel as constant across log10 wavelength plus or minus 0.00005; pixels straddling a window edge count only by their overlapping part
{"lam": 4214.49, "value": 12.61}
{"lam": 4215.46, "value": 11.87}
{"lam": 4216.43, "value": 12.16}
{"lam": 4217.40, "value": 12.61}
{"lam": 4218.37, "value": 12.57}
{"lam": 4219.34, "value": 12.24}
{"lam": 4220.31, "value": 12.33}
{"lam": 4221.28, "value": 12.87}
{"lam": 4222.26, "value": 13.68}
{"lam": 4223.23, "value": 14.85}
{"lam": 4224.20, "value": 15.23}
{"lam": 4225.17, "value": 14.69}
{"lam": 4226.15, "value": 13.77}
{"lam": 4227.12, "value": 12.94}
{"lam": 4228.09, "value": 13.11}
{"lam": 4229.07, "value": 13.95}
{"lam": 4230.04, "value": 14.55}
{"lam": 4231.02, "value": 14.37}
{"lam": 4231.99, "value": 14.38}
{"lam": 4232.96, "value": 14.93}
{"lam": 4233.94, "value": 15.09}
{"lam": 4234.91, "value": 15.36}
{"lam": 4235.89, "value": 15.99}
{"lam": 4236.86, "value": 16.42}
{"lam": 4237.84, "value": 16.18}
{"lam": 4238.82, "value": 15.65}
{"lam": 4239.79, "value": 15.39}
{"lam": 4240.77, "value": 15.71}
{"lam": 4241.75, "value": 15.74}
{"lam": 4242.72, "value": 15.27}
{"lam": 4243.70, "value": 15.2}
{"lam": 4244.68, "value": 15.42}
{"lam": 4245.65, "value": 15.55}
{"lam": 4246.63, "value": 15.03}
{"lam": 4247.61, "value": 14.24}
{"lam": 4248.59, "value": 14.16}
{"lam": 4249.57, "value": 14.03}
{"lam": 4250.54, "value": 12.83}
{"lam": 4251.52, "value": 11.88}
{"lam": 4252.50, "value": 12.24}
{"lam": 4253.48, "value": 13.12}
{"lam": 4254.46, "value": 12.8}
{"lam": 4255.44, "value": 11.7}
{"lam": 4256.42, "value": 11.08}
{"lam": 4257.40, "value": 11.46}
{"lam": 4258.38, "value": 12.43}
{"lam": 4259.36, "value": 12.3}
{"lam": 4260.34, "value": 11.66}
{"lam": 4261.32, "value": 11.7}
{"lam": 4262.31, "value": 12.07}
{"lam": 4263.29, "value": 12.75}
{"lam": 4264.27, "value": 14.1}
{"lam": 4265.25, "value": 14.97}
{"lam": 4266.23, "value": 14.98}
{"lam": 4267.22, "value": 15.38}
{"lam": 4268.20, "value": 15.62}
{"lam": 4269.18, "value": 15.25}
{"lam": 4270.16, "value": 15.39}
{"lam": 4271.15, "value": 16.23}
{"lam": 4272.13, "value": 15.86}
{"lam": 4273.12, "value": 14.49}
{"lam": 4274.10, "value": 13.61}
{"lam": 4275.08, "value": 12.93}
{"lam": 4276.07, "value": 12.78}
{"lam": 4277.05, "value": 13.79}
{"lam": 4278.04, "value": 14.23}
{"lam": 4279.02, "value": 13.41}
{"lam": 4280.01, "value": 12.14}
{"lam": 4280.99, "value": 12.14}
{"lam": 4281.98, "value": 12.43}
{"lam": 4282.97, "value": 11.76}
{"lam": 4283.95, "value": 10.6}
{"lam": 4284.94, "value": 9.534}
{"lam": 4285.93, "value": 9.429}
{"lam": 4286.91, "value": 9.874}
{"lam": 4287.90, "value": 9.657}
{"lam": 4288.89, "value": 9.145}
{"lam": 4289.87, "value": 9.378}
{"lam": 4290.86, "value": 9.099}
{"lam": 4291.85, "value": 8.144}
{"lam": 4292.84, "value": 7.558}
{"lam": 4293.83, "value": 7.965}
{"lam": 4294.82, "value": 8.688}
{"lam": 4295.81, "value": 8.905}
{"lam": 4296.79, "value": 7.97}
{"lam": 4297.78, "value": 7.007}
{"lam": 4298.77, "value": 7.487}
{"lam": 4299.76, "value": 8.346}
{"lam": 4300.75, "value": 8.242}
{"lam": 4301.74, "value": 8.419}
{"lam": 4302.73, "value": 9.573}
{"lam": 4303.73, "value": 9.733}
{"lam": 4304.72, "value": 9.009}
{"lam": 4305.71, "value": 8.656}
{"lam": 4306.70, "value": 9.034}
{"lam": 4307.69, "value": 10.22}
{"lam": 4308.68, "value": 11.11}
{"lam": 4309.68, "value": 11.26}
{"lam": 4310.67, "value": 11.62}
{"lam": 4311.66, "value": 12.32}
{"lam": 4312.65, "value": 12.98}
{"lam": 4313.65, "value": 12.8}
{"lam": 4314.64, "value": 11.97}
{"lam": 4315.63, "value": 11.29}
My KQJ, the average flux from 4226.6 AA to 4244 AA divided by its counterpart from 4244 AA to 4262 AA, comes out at 1.16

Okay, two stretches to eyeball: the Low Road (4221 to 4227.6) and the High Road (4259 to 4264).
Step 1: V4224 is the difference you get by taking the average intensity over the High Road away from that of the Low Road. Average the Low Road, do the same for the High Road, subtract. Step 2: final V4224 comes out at 1.9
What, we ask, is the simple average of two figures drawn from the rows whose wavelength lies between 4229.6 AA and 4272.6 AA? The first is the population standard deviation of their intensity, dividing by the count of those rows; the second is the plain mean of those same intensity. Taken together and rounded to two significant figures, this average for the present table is 7.9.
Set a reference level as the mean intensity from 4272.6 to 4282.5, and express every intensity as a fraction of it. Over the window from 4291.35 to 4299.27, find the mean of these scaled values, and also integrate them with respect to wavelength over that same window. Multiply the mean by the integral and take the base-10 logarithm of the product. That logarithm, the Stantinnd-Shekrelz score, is 0.46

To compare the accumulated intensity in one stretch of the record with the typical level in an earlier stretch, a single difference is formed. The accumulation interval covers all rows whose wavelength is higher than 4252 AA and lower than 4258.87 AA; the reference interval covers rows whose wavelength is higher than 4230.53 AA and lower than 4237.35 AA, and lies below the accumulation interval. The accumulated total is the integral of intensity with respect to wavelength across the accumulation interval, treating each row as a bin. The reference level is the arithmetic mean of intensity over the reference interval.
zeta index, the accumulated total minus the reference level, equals 68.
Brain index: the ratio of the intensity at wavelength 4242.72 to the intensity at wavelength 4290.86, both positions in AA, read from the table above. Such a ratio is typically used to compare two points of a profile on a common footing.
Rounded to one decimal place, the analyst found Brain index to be 1.7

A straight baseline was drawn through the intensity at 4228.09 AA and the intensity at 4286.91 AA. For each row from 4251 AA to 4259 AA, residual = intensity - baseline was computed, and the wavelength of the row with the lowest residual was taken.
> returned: 4256.42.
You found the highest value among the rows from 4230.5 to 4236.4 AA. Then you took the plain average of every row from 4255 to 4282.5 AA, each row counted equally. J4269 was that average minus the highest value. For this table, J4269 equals -2.5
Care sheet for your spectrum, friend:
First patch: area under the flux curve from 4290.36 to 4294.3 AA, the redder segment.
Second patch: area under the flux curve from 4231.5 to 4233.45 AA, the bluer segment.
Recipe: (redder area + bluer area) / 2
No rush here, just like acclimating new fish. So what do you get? 30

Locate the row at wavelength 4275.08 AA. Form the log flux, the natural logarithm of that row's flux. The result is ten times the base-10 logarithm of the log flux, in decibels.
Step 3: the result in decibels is 4.08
